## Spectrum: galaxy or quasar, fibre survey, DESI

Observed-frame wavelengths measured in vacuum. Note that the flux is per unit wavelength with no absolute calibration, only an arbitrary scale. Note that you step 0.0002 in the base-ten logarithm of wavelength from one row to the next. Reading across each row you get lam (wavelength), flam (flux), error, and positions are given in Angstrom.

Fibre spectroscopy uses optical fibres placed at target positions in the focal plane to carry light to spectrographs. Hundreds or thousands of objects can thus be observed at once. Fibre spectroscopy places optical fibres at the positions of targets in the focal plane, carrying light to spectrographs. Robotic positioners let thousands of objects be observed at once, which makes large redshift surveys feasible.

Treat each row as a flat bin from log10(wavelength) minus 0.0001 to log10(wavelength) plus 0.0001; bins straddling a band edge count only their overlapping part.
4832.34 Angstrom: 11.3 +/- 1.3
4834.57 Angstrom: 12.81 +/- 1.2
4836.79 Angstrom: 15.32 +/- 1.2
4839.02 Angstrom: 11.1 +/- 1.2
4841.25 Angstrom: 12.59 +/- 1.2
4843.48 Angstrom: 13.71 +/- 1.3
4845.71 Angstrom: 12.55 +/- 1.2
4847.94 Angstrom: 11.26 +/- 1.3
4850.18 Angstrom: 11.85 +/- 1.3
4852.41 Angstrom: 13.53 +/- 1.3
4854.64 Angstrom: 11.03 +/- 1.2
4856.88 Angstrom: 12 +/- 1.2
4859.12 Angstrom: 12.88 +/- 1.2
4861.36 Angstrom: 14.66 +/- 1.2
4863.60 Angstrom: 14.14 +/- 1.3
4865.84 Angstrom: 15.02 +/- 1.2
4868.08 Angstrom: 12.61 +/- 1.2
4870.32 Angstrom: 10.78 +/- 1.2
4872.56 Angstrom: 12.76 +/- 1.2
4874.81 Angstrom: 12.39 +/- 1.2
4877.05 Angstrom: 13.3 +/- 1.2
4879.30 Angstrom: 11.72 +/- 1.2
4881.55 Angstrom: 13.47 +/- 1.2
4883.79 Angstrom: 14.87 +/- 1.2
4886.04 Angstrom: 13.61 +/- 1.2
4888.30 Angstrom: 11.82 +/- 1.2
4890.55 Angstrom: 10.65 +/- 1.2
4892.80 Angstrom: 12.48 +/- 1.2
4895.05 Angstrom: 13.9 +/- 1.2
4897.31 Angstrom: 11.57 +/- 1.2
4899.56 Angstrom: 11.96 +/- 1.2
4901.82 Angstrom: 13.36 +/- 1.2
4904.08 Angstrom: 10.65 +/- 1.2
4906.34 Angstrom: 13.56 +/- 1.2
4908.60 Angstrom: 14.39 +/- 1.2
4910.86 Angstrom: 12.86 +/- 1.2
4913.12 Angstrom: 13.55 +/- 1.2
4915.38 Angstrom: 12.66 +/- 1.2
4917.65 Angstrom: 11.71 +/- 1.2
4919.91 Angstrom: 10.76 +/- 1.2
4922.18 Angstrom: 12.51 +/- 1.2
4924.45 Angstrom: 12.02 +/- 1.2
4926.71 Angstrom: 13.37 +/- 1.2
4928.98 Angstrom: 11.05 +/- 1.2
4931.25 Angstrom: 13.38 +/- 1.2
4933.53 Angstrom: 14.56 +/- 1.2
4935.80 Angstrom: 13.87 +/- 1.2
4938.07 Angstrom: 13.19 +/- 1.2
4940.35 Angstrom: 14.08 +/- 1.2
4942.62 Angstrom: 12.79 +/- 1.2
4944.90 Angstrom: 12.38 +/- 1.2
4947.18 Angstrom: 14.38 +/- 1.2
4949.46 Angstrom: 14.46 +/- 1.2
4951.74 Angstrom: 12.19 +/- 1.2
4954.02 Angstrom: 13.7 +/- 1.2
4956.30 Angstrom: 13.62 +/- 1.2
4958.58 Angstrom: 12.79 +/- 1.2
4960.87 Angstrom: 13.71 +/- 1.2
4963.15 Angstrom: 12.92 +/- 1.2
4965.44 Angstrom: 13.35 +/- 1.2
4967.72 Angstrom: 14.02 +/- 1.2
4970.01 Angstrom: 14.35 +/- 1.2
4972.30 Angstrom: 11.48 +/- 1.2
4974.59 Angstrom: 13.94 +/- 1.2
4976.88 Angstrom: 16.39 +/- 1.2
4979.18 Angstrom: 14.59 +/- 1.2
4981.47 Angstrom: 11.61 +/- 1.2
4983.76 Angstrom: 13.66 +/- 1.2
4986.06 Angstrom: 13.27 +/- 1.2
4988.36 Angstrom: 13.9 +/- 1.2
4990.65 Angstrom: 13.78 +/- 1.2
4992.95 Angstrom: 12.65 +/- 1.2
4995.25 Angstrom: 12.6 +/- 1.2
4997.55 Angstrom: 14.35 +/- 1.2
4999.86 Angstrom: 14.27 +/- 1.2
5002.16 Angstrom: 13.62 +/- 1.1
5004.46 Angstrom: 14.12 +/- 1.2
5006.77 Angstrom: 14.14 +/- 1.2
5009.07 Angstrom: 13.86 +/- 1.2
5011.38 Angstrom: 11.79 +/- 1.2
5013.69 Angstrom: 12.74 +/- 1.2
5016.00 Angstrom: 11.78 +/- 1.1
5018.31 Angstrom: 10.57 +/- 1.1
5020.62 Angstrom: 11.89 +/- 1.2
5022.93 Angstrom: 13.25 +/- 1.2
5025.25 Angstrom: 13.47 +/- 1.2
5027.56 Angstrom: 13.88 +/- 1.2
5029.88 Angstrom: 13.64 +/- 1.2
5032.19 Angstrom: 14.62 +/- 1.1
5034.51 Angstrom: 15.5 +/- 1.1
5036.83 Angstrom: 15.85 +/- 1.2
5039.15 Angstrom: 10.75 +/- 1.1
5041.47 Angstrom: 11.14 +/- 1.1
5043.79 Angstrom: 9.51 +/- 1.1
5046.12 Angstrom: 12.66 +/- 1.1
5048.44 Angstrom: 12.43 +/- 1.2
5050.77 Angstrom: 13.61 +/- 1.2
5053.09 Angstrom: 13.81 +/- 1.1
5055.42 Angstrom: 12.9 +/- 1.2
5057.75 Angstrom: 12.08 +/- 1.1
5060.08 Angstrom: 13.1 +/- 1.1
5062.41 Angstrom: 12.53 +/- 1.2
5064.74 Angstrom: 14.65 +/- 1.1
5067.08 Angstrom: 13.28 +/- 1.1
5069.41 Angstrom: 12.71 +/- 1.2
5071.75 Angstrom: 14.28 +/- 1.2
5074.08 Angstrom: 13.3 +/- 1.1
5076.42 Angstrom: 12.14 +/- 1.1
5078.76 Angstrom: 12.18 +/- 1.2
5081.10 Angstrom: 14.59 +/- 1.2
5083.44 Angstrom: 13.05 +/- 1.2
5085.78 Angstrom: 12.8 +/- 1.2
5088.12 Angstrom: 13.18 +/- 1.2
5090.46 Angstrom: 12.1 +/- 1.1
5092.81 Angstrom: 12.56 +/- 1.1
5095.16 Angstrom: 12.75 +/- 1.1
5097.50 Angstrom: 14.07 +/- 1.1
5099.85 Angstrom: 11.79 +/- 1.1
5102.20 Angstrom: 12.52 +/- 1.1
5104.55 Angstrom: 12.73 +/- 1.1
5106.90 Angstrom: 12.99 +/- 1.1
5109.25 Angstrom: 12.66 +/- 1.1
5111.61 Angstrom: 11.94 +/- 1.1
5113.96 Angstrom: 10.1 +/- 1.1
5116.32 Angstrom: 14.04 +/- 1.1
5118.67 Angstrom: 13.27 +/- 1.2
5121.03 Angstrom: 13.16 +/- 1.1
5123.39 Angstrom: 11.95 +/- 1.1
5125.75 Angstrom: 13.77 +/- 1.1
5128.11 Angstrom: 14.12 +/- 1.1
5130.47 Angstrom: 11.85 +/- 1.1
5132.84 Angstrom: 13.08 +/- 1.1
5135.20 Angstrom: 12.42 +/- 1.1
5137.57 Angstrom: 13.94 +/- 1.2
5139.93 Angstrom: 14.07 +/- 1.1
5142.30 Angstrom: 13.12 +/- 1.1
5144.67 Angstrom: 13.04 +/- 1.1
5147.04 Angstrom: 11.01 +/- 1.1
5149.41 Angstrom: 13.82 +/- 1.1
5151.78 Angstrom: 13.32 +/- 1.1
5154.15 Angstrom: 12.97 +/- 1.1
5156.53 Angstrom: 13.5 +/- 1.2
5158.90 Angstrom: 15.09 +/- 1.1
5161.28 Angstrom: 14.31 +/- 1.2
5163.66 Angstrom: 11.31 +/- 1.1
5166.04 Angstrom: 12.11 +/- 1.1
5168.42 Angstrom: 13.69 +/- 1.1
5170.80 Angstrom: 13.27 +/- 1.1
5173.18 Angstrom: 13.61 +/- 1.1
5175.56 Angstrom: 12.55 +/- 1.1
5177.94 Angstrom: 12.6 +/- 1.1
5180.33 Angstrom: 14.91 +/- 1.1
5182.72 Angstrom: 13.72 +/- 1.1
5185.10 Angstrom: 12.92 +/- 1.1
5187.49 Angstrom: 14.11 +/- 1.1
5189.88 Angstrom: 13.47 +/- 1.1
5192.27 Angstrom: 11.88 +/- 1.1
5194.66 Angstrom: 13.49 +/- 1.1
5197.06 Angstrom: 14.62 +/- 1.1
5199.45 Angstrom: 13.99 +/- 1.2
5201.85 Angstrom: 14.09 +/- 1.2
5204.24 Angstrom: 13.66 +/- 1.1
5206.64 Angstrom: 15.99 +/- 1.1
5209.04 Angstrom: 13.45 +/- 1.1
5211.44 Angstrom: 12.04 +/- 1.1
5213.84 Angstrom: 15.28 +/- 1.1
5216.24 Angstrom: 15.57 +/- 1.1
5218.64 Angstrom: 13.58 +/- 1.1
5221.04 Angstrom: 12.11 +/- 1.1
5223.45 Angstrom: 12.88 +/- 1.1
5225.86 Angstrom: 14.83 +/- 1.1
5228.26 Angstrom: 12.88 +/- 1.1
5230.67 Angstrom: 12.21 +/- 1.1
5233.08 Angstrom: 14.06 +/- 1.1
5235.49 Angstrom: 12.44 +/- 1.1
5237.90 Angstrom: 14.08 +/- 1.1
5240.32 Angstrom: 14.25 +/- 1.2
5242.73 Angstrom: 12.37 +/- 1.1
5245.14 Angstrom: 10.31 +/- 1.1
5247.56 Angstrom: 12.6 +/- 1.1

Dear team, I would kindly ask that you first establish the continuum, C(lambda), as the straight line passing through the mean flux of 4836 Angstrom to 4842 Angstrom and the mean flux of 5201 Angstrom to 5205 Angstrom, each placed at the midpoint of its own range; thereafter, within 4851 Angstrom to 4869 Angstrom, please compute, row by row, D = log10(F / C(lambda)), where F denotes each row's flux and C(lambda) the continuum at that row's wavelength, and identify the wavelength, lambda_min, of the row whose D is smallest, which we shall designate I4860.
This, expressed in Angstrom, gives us 4854.64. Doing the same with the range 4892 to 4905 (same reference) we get 4904.08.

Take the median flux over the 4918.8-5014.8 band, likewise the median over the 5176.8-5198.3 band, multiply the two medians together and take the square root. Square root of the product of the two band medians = 13.6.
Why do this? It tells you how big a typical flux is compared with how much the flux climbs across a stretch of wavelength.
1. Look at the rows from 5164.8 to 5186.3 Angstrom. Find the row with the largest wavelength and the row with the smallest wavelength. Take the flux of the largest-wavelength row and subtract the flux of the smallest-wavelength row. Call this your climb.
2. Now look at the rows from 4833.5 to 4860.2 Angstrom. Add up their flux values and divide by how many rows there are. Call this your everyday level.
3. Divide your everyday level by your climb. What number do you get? 15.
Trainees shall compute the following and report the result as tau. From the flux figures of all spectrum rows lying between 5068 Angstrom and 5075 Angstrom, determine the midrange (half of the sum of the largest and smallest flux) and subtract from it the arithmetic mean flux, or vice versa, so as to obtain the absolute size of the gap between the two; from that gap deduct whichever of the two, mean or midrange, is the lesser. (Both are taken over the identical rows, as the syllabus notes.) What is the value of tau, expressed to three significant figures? -13.4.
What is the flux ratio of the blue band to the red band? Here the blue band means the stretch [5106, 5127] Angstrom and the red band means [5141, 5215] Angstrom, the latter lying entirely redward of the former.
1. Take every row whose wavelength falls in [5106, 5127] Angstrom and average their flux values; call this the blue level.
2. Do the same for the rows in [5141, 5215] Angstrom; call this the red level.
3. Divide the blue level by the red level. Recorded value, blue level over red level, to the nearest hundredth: 0.94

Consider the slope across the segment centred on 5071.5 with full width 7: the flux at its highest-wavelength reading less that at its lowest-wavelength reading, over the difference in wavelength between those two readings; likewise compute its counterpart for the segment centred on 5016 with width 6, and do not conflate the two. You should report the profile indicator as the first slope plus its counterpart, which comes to -0.3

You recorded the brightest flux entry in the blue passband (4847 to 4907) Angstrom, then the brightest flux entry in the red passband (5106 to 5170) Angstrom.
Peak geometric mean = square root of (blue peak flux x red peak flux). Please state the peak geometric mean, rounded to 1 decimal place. 15.1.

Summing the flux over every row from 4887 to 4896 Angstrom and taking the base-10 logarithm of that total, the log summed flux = 1.689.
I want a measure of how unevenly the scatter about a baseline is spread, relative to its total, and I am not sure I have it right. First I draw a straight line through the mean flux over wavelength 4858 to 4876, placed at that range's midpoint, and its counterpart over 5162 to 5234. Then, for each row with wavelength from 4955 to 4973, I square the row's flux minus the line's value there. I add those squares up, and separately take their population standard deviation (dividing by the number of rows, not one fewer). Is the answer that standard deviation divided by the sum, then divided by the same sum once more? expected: 0.032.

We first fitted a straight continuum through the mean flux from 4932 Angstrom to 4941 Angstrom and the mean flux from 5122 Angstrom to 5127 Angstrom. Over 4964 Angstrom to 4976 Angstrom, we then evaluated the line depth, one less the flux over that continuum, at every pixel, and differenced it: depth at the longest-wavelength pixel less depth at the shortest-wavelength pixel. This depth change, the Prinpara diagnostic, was -0.047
